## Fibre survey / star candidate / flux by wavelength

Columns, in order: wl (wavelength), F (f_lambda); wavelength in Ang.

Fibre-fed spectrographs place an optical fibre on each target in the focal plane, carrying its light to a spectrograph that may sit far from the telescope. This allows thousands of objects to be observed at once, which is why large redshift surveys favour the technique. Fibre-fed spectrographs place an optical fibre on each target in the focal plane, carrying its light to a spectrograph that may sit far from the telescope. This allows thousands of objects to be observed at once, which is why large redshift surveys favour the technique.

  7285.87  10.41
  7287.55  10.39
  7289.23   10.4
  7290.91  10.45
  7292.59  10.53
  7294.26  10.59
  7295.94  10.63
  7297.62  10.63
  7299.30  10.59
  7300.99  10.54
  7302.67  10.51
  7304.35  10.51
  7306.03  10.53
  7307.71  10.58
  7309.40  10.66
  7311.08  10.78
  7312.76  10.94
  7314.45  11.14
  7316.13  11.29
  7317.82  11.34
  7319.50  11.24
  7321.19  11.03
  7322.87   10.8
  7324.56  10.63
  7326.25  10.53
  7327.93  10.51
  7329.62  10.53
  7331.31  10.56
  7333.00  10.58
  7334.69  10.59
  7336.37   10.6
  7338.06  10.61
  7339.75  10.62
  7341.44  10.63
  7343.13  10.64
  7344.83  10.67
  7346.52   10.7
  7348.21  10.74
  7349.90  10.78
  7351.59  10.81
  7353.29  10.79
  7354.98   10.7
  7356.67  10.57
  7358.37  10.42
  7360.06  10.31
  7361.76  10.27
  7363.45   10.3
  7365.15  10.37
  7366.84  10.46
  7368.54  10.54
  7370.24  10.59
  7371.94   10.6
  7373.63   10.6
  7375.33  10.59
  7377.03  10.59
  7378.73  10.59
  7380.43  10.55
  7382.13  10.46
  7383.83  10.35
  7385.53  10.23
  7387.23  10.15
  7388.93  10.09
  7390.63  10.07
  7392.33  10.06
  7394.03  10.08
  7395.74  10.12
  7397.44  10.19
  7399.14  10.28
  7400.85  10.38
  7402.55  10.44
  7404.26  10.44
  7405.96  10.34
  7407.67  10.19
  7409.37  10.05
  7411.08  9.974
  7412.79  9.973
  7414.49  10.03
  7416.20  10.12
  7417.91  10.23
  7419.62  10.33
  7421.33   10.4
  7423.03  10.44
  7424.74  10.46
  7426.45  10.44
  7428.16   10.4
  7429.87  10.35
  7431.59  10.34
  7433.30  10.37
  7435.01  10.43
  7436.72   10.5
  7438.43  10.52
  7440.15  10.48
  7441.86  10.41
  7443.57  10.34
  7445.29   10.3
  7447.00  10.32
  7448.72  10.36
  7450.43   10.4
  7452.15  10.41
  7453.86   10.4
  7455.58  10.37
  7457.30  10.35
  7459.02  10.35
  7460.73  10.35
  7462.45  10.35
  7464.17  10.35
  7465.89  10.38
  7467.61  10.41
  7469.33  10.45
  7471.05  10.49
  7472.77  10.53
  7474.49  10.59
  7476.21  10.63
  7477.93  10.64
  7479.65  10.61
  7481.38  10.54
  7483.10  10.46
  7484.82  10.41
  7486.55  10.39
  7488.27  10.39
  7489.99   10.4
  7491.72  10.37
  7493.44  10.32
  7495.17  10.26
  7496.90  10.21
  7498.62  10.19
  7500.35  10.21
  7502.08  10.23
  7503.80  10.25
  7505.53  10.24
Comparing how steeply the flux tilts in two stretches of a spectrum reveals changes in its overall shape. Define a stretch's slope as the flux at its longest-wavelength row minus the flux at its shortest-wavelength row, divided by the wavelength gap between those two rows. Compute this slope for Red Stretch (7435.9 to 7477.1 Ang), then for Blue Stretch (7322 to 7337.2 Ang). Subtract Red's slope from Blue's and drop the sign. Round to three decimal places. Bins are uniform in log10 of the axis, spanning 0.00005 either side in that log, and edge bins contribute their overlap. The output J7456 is 0.018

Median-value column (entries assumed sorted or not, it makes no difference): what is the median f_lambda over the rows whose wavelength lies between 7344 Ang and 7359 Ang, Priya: 10.70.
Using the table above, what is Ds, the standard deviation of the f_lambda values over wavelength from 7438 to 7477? 0.09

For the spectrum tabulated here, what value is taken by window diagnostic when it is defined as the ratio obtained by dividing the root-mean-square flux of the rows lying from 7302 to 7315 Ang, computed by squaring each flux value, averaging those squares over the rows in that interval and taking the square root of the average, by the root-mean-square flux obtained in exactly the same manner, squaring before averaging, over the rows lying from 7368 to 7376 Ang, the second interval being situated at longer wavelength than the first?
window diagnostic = 1.01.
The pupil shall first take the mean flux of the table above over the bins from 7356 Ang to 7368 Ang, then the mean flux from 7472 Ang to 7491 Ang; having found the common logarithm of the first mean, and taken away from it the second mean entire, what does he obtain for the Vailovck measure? -9.49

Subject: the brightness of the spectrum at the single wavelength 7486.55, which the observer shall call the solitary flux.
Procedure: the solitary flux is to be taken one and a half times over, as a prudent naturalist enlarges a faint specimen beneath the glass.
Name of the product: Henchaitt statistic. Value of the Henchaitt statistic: 15.6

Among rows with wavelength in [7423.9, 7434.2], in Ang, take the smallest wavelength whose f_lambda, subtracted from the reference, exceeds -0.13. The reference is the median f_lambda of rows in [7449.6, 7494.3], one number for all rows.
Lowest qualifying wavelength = 7424.74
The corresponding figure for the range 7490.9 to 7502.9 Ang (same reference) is 7491.72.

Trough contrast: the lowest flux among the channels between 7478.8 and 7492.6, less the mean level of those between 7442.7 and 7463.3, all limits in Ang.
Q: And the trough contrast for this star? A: 0.0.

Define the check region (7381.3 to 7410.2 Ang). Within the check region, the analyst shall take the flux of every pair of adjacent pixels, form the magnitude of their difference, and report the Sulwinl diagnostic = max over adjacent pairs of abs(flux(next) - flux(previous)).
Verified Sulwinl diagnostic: 0.15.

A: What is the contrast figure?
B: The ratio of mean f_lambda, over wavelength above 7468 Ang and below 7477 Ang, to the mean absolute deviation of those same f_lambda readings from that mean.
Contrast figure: 183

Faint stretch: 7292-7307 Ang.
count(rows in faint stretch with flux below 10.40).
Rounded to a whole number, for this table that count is 0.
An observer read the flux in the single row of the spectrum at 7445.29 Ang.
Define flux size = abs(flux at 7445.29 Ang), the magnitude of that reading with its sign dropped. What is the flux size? 10.3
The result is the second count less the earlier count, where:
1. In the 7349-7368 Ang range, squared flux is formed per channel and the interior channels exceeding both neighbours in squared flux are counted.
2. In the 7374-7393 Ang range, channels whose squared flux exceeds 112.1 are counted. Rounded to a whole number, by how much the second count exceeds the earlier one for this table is 2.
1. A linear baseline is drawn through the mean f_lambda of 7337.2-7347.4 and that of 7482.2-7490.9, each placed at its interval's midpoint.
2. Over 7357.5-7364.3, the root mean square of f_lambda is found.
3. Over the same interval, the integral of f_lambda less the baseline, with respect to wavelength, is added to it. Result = 8.4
